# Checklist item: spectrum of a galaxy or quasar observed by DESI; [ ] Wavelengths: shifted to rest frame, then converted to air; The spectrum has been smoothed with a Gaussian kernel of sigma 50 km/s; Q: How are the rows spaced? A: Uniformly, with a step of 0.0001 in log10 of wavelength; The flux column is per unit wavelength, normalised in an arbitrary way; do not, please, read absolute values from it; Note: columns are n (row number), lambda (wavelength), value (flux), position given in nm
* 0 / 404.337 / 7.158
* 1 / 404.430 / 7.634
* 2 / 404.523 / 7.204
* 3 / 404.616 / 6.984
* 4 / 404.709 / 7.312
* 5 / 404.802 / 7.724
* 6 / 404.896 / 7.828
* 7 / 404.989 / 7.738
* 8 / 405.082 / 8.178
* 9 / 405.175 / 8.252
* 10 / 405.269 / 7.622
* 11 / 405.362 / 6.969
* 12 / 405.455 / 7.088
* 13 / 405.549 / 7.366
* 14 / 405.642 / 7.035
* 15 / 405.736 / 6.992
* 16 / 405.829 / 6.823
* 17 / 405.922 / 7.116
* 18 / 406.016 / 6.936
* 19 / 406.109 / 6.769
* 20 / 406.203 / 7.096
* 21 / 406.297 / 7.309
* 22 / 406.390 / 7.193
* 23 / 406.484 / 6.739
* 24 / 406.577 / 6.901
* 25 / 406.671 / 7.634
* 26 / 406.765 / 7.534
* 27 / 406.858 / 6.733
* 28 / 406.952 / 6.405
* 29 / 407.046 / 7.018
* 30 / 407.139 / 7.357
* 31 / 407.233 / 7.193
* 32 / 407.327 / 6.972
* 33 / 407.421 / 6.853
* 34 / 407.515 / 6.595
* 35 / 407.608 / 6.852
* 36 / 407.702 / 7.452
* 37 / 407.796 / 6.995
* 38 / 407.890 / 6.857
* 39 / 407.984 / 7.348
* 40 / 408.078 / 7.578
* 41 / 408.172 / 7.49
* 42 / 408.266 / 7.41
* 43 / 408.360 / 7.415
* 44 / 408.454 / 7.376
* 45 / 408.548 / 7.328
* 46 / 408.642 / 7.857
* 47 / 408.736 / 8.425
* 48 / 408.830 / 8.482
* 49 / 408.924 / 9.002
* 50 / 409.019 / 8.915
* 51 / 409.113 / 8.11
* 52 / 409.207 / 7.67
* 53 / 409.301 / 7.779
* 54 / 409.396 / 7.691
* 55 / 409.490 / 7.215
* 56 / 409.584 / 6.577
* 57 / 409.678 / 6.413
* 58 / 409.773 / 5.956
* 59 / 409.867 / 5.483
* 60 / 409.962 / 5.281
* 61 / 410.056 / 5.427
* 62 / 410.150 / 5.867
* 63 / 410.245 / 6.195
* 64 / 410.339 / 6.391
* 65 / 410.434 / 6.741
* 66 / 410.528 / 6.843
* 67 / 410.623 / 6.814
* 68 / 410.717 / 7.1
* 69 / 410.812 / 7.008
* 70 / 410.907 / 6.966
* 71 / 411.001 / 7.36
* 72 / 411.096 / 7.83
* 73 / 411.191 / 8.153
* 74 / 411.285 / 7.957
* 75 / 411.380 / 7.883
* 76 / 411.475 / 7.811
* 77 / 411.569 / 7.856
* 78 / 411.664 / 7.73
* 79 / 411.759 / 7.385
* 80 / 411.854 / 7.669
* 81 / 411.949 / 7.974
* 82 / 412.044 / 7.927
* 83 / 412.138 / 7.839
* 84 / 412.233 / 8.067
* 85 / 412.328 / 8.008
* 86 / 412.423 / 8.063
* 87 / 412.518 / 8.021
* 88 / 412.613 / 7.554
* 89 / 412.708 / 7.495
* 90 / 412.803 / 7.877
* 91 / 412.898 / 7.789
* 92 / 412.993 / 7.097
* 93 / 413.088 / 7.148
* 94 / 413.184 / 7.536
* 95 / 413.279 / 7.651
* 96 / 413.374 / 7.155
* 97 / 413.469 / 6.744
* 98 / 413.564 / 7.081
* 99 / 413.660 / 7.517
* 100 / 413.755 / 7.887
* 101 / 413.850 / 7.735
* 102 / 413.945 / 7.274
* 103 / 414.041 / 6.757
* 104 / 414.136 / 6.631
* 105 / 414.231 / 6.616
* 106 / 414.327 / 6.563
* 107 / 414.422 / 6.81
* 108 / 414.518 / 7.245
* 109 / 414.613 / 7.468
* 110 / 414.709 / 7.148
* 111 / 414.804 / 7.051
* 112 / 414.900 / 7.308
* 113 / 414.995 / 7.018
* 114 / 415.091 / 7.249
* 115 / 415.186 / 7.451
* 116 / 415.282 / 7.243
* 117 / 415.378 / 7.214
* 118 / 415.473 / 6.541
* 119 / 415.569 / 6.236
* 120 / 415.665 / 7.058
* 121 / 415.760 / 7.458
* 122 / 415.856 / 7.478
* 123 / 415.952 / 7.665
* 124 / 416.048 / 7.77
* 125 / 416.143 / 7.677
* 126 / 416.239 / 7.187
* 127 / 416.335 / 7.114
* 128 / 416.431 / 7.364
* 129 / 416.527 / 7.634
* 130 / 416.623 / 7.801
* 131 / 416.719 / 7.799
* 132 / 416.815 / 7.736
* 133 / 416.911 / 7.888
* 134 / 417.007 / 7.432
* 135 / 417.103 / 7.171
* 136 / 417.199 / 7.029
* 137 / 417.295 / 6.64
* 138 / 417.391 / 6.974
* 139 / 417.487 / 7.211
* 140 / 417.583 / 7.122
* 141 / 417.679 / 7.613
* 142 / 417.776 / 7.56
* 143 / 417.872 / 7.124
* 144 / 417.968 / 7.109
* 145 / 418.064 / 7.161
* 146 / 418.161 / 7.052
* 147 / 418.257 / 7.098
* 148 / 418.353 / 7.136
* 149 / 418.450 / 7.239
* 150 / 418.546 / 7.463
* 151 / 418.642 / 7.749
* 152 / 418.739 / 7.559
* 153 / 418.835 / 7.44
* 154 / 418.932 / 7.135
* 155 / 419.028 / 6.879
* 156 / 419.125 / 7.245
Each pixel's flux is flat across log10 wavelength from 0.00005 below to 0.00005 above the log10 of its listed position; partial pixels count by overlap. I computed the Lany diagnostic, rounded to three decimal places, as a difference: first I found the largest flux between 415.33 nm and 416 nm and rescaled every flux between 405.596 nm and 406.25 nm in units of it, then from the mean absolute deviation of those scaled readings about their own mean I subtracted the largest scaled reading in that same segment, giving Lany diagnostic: -0.915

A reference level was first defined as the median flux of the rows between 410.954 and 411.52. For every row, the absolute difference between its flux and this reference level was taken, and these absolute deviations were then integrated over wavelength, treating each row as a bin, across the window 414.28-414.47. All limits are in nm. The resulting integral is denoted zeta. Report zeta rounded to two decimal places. 0.22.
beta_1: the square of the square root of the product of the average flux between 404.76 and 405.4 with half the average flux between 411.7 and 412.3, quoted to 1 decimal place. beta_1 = 30.3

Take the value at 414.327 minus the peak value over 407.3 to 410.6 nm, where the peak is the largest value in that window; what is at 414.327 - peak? -2.4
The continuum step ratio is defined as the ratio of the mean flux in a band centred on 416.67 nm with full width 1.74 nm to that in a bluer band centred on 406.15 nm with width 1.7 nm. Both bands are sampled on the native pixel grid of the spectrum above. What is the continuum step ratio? 1.05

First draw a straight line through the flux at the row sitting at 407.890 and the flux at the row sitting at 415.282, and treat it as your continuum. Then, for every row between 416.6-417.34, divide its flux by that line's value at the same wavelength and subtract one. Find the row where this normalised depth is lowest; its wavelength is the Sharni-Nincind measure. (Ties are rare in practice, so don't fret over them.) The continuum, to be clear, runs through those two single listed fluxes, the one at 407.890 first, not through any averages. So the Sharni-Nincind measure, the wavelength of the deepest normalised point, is 417.295 nm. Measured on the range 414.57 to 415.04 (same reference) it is 414.995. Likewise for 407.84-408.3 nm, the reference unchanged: 407.890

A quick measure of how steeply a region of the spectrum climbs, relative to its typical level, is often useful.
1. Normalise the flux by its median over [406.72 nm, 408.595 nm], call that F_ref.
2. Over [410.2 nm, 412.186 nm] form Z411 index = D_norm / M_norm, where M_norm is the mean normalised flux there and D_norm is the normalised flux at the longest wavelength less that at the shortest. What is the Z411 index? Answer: 0.22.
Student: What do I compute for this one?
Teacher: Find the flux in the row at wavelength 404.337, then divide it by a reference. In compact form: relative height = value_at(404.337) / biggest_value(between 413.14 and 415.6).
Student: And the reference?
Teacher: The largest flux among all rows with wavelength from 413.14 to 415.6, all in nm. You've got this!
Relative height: 0.91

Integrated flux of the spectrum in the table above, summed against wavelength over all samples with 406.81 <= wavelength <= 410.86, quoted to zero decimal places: 29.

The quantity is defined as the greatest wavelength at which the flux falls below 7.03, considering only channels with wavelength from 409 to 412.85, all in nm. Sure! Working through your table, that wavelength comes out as 410.907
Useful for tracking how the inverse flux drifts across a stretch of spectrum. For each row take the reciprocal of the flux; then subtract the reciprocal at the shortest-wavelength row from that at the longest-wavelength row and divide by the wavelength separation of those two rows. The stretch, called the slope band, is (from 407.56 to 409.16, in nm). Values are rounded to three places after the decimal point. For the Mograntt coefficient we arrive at -0.015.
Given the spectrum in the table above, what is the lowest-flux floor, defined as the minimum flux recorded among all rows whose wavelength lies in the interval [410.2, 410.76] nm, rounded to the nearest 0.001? 6.195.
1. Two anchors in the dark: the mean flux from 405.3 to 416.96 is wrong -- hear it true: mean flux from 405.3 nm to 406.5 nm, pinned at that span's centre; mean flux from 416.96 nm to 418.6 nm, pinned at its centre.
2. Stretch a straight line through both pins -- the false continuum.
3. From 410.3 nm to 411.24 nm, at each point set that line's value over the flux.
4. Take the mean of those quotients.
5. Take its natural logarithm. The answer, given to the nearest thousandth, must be 0.001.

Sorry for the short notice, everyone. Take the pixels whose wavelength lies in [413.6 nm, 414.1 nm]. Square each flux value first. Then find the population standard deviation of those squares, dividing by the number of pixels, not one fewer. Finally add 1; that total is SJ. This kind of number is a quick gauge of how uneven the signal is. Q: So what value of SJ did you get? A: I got 6.8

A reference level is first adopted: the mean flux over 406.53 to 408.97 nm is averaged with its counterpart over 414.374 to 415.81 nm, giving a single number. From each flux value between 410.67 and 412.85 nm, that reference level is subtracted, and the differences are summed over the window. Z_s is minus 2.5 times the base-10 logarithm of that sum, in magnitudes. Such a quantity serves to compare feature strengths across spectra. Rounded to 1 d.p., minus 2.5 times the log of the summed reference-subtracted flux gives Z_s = -2.6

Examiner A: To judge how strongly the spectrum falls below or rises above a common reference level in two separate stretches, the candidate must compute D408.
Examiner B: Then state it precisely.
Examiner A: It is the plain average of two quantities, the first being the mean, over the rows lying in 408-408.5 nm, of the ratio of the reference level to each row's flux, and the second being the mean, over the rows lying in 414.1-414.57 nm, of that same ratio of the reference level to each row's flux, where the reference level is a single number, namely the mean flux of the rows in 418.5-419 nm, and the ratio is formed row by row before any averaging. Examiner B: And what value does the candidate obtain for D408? 1.05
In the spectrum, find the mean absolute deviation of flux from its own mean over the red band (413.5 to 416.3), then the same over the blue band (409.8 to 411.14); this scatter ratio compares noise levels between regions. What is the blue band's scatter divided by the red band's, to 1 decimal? 2.0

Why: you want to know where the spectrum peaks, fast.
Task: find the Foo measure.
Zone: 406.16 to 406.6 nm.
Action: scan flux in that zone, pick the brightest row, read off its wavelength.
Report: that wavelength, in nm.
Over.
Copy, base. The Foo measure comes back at 406.297 nm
